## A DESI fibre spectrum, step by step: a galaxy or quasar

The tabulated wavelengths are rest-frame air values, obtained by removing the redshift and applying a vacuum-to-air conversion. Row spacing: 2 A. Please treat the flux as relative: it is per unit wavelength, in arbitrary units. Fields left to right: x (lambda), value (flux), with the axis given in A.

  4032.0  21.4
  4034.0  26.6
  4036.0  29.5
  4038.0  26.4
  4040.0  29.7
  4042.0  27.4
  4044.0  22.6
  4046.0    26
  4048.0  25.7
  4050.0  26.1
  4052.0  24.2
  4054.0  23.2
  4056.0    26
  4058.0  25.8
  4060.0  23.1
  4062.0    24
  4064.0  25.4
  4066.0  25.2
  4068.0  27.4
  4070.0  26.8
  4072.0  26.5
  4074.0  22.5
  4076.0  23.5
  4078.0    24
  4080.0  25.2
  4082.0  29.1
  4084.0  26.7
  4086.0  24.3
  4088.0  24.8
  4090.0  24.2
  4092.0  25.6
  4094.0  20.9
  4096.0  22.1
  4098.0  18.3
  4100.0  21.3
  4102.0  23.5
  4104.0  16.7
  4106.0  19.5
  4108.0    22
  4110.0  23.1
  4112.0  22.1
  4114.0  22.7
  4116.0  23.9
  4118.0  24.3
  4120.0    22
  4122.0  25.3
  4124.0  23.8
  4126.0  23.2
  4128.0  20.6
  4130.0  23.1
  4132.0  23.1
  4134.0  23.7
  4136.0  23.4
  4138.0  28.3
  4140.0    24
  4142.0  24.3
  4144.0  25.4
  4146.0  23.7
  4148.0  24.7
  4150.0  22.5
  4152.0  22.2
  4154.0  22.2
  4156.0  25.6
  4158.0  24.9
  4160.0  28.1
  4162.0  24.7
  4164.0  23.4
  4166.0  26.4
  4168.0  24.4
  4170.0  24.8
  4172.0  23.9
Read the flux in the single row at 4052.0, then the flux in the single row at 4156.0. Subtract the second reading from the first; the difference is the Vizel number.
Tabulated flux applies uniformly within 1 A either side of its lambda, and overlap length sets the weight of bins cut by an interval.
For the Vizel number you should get -1.4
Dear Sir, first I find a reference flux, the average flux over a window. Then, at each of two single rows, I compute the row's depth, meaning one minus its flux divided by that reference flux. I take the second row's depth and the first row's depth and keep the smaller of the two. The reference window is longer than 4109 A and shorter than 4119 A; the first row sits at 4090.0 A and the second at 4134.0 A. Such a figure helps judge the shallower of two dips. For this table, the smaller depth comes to -0.04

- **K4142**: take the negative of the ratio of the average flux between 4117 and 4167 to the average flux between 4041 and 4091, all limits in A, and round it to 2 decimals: -0.96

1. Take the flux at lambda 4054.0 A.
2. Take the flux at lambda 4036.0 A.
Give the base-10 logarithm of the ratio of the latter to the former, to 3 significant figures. 0.104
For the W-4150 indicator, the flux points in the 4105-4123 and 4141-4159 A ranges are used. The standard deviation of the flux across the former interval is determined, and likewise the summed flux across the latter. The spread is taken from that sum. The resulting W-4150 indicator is 214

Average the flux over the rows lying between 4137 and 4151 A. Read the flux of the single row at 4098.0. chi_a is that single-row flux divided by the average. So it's 0.74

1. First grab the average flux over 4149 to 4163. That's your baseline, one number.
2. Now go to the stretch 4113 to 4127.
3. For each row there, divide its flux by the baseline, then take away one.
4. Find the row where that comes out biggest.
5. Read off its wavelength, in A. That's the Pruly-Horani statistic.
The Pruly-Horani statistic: 4122.0 A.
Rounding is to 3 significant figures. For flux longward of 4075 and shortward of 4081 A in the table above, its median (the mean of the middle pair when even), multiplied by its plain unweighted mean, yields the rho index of 582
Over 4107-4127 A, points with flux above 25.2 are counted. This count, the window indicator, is 1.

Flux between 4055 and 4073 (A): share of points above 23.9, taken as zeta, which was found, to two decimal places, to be 0.89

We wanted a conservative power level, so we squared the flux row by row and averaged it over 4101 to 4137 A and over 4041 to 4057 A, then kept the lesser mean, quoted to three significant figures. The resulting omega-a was 512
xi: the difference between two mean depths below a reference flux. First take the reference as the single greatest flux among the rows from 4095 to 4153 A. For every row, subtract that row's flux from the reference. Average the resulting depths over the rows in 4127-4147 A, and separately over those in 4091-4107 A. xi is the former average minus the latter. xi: -3.0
